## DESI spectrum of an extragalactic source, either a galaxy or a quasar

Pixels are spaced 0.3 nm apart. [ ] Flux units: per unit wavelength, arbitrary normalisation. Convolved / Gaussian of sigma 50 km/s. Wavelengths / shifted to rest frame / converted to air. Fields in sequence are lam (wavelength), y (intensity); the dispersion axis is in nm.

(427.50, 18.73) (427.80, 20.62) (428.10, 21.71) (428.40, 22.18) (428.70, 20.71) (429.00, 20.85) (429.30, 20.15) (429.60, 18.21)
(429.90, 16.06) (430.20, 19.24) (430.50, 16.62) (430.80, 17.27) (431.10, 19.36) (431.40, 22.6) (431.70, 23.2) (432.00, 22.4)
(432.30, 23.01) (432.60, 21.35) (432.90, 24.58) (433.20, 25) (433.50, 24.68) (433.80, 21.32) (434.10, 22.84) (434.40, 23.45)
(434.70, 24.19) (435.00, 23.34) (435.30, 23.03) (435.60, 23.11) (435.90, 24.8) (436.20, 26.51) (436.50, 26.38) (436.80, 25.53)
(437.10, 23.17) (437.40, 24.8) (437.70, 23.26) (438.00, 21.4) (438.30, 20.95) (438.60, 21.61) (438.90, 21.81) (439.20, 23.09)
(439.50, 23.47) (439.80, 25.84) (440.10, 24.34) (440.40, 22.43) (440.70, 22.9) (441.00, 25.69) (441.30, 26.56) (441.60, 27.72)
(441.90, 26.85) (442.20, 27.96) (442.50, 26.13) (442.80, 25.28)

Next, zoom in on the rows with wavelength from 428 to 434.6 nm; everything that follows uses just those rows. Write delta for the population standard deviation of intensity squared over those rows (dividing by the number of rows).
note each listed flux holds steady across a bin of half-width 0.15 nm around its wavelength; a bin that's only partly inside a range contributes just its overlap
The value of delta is 103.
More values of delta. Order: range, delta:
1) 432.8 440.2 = 73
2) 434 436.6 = 66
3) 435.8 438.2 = 79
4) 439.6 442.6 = 90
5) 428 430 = 76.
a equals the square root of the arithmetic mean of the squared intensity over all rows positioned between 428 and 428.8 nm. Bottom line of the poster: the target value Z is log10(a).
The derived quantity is 1.33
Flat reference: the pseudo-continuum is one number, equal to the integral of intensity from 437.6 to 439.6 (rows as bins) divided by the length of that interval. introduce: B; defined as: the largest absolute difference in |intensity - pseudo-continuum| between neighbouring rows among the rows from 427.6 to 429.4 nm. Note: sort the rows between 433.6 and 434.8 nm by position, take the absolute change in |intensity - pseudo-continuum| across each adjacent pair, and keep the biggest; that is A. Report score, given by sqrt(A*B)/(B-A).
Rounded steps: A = 0.7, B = 1.45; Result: 1.5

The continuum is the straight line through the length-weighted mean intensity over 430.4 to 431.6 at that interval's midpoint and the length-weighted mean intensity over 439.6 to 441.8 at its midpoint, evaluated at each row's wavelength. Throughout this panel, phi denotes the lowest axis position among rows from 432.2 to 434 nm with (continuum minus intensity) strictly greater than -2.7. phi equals 432.60 nm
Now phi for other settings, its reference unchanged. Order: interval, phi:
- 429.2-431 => 429.30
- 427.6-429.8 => 429.30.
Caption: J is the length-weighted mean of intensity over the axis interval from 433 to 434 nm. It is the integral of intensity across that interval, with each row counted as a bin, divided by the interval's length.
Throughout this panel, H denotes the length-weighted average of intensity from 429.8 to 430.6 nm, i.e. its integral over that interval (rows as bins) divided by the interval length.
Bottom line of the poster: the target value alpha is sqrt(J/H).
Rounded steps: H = 17.4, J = 23.7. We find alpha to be 1.17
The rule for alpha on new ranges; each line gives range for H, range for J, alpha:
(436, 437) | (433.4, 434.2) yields 0.94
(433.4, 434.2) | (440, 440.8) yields 1.01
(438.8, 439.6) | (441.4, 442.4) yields 1.10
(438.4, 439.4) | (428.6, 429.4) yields 0.96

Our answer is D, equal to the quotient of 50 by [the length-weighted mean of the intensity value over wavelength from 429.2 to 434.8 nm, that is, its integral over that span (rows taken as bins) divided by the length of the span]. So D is 2.34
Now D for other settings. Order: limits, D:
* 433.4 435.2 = 2.15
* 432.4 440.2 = 2.12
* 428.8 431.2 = 2.70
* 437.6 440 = 2.20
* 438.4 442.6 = 2.03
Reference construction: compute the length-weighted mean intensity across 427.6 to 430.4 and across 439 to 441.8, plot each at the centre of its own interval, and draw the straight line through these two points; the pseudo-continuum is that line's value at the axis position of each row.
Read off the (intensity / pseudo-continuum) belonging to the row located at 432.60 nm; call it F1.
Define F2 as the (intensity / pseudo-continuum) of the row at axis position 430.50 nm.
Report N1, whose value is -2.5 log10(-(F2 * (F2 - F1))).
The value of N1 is 2.0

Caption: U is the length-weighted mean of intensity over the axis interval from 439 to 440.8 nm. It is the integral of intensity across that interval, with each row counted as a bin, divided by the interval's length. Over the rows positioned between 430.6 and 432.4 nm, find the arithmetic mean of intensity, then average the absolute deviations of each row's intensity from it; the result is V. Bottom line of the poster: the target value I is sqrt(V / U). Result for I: 0.290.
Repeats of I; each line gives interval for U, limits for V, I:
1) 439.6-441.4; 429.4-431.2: 0.216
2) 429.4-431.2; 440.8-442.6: 0.197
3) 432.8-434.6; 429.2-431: 0.232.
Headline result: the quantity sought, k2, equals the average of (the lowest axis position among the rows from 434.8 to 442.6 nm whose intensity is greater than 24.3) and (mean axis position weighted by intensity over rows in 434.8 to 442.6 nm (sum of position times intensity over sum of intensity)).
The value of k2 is 437.36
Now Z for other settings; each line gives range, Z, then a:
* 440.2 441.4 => 1.39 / 24.5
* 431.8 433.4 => 1.37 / 23.3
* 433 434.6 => 1.37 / 23.5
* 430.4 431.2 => 1.25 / 17.8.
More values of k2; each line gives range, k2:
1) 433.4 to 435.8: 434.02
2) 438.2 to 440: 439.44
